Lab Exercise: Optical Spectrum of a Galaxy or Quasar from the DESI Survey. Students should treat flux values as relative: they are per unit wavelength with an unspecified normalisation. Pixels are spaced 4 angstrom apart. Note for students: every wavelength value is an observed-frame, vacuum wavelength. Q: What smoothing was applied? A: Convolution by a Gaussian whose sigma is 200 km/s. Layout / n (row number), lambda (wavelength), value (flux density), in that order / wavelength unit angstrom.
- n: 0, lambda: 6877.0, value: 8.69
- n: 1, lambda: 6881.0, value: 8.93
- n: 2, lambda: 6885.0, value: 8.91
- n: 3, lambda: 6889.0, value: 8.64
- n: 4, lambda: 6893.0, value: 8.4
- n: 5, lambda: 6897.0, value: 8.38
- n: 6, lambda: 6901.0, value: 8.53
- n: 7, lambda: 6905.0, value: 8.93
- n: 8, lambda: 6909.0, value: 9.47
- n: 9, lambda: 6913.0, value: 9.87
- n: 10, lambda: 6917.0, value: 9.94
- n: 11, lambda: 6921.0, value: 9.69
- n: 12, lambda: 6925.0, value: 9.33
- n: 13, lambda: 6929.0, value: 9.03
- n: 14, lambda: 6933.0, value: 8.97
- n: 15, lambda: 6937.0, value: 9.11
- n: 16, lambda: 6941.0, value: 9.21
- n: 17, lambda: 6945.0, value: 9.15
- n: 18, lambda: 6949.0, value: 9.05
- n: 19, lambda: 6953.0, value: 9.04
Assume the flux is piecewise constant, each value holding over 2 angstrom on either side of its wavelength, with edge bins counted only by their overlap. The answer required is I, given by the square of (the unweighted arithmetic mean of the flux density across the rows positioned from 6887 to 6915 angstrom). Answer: 79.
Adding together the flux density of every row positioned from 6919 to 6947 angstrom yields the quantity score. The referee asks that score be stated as 64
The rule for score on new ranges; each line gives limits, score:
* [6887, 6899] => 25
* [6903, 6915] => 28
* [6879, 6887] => 18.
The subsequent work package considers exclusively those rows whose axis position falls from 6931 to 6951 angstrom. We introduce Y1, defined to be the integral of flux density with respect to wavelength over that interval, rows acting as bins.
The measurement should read 182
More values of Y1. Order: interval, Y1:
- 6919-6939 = 185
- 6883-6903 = 171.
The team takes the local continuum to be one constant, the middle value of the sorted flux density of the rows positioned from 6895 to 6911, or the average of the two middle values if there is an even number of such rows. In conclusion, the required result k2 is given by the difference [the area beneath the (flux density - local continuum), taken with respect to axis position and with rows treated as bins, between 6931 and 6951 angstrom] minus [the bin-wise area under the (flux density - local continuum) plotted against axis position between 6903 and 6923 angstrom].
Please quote -10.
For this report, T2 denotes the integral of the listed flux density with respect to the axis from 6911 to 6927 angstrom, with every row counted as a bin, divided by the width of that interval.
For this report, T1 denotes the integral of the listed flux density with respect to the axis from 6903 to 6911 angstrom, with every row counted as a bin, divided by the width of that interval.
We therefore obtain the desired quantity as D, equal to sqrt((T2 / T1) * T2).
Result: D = 3.20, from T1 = 9.20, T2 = 9.71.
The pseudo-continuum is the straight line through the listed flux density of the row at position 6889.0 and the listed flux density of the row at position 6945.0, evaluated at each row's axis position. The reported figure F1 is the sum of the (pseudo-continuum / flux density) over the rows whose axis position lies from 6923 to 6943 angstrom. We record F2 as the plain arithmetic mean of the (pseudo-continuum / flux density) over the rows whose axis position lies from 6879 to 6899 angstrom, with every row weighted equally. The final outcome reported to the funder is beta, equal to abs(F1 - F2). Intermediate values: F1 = 4.95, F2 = 1.000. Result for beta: 3.95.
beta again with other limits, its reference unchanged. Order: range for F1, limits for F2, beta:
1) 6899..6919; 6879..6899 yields 3.73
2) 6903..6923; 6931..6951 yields 3.63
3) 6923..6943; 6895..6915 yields 3.98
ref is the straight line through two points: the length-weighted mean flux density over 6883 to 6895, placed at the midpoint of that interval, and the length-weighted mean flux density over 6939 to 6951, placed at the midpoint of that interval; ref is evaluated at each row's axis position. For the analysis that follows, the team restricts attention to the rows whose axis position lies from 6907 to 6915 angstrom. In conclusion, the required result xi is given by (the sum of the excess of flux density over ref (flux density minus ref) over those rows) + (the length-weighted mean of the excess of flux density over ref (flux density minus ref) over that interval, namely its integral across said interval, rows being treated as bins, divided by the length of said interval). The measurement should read 2.5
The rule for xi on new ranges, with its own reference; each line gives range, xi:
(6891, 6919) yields 2.3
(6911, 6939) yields 3.7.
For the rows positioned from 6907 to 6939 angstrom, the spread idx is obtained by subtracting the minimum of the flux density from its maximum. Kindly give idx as 0.97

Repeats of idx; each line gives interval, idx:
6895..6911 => 1.09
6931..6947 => 0.24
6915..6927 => 0.61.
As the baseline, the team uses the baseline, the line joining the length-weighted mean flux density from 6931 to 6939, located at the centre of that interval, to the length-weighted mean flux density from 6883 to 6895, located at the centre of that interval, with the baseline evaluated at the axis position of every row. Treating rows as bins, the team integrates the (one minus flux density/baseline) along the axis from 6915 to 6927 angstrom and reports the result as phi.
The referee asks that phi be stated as -1.0 angstrom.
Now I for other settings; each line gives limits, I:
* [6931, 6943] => 83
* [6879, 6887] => 80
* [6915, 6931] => 90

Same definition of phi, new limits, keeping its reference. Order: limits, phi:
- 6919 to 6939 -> -0.5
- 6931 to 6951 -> 0.0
